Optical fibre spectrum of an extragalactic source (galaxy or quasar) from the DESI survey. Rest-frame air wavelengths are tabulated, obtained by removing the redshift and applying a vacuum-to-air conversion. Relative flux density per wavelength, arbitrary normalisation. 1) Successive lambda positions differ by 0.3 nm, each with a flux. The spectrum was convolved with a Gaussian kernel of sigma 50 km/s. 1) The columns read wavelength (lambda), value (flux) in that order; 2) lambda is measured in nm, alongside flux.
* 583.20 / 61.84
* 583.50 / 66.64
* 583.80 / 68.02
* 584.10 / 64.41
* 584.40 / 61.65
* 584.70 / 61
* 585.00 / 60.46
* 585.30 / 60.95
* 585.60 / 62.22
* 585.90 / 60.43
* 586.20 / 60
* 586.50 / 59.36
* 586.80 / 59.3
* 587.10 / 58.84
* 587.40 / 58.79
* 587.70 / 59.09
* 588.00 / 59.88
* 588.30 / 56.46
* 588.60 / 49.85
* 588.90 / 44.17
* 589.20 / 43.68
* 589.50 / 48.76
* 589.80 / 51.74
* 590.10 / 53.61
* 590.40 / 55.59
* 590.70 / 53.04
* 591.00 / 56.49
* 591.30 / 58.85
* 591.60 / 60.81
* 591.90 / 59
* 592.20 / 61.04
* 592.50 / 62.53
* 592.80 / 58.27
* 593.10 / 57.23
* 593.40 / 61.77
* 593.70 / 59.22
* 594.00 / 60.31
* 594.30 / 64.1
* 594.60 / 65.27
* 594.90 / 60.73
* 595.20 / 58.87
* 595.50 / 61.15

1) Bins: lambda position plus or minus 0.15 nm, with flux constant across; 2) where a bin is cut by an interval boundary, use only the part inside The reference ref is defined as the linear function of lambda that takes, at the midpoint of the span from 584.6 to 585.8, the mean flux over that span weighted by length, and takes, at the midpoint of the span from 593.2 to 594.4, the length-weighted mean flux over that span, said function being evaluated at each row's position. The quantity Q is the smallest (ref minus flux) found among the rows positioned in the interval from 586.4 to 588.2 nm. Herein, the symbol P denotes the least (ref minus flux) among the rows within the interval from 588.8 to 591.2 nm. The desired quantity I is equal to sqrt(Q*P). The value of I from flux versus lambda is 2.4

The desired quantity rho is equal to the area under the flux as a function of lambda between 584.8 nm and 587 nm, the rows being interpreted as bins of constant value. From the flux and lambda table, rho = 133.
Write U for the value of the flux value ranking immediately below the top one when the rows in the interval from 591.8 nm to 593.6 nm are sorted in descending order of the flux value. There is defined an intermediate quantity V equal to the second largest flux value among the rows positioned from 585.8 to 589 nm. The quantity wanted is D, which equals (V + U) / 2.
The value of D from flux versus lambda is 60.9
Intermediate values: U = 61.77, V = 60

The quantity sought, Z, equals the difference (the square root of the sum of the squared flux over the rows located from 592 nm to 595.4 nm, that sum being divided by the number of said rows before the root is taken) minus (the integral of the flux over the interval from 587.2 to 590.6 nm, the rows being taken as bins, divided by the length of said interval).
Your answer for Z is 7.9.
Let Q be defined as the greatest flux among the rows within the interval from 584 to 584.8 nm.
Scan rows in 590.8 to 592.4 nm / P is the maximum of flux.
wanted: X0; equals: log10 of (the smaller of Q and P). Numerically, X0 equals 1.79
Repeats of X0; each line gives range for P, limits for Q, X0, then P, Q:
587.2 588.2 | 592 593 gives 1.78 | 59.88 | 62.53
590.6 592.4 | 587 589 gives 1.78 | 61.04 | 59.88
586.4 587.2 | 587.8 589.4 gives 1.77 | 59.36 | 59.88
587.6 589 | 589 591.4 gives 1.77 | 59.88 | 58.85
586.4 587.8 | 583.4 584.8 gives 1.77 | 59.36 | 68.02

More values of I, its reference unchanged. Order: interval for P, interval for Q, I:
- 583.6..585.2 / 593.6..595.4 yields 5.4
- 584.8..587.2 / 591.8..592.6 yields 1.3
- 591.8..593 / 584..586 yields 2.2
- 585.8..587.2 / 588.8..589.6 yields 2.9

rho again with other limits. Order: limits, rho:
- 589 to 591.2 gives 114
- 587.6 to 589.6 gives 103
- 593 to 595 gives 123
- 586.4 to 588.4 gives 118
